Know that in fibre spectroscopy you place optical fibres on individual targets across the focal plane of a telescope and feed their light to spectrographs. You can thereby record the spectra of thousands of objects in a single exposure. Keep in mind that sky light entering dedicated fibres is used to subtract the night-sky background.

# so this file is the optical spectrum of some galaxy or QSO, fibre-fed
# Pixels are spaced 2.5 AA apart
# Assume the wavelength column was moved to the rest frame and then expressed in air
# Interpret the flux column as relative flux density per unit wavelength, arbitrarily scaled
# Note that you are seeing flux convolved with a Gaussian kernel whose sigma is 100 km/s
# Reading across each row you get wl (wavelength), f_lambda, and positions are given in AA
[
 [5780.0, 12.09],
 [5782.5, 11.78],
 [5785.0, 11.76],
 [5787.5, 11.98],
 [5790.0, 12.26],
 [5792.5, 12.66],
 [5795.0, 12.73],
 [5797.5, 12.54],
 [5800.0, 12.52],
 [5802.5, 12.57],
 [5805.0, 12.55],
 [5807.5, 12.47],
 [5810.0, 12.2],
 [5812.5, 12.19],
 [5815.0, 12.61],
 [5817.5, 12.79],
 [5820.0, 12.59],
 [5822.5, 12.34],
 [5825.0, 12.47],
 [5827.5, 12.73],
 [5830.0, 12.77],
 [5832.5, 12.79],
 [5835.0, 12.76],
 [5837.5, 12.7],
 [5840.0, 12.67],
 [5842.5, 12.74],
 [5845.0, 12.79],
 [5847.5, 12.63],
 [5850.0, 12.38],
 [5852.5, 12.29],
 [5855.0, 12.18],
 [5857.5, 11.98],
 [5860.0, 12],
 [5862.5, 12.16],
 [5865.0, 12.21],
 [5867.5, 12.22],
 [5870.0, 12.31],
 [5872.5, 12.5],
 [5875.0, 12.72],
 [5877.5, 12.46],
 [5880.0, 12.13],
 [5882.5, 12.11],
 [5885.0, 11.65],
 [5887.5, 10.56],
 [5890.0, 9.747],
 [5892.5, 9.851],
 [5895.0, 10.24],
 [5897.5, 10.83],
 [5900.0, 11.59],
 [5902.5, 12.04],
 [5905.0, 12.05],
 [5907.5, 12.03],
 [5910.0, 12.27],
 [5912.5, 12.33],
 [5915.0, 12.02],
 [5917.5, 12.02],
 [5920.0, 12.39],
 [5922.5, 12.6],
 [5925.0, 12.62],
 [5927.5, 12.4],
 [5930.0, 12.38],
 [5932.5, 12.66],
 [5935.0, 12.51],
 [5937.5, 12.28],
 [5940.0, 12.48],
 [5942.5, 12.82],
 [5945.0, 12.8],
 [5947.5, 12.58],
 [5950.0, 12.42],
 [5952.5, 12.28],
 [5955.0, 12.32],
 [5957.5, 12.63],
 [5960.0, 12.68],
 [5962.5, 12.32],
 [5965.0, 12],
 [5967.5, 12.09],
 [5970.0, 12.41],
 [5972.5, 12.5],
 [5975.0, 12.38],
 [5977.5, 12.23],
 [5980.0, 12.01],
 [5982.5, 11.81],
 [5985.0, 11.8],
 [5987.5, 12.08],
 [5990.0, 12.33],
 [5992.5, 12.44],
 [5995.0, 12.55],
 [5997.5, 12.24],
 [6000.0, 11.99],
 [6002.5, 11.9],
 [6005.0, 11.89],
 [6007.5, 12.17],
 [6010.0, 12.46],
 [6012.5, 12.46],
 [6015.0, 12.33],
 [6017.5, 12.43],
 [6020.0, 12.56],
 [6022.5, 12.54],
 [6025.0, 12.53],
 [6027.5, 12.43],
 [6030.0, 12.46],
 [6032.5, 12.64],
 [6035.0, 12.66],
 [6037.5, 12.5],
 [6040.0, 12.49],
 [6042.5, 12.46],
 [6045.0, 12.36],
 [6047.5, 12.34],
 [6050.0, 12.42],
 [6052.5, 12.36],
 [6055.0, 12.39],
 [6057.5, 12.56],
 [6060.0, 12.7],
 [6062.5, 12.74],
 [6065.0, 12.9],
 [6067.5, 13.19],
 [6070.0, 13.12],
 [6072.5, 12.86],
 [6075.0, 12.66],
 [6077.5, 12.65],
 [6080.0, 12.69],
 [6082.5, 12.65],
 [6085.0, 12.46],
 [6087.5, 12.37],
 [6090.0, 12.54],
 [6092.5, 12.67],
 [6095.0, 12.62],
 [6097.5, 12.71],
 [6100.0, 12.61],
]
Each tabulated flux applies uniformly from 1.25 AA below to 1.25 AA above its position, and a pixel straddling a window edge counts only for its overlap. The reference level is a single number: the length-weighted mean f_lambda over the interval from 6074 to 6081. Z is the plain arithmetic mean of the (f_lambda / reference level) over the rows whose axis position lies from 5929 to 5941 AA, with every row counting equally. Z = 0.98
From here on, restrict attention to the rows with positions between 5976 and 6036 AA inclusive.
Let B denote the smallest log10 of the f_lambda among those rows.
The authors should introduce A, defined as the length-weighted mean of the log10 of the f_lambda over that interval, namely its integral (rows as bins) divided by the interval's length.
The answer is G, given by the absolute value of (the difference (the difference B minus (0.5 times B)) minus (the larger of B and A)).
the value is 0.5534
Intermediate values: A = 1.089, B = 1.07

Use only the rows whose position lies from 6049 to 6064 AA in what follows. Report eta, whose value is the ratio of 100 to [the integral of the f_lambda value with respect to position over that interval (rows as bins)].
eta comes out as 0.532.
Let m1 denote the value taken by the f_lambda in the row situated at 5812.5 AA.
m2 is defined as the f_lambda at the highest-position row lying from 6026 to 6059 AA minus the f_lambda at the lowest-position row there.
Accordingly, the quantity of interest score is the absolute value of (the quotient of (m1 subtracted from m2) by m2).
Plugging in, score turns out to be 93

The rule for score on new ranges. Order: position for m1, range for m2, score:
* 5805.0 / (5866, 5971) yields 65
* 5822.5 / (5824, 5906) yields 30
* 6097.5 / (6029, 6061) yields 52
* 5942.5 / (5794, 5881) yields 22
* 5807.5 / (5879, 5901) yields 24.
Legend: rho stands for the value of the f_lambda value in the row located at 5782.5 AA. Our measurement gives 11.78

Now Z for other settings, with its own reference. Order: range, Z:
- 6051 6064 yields 0.99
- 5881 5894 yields 0.85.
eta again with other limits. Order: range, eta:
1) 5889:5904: 0.620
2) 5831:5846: 0.523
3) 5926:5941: 0.535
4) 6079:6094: 0.531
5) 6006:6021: 0.538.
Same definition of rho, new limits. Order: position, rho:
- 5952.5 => 12.28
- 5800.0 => 12.52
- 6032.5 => 12.64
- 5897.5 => 10.83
